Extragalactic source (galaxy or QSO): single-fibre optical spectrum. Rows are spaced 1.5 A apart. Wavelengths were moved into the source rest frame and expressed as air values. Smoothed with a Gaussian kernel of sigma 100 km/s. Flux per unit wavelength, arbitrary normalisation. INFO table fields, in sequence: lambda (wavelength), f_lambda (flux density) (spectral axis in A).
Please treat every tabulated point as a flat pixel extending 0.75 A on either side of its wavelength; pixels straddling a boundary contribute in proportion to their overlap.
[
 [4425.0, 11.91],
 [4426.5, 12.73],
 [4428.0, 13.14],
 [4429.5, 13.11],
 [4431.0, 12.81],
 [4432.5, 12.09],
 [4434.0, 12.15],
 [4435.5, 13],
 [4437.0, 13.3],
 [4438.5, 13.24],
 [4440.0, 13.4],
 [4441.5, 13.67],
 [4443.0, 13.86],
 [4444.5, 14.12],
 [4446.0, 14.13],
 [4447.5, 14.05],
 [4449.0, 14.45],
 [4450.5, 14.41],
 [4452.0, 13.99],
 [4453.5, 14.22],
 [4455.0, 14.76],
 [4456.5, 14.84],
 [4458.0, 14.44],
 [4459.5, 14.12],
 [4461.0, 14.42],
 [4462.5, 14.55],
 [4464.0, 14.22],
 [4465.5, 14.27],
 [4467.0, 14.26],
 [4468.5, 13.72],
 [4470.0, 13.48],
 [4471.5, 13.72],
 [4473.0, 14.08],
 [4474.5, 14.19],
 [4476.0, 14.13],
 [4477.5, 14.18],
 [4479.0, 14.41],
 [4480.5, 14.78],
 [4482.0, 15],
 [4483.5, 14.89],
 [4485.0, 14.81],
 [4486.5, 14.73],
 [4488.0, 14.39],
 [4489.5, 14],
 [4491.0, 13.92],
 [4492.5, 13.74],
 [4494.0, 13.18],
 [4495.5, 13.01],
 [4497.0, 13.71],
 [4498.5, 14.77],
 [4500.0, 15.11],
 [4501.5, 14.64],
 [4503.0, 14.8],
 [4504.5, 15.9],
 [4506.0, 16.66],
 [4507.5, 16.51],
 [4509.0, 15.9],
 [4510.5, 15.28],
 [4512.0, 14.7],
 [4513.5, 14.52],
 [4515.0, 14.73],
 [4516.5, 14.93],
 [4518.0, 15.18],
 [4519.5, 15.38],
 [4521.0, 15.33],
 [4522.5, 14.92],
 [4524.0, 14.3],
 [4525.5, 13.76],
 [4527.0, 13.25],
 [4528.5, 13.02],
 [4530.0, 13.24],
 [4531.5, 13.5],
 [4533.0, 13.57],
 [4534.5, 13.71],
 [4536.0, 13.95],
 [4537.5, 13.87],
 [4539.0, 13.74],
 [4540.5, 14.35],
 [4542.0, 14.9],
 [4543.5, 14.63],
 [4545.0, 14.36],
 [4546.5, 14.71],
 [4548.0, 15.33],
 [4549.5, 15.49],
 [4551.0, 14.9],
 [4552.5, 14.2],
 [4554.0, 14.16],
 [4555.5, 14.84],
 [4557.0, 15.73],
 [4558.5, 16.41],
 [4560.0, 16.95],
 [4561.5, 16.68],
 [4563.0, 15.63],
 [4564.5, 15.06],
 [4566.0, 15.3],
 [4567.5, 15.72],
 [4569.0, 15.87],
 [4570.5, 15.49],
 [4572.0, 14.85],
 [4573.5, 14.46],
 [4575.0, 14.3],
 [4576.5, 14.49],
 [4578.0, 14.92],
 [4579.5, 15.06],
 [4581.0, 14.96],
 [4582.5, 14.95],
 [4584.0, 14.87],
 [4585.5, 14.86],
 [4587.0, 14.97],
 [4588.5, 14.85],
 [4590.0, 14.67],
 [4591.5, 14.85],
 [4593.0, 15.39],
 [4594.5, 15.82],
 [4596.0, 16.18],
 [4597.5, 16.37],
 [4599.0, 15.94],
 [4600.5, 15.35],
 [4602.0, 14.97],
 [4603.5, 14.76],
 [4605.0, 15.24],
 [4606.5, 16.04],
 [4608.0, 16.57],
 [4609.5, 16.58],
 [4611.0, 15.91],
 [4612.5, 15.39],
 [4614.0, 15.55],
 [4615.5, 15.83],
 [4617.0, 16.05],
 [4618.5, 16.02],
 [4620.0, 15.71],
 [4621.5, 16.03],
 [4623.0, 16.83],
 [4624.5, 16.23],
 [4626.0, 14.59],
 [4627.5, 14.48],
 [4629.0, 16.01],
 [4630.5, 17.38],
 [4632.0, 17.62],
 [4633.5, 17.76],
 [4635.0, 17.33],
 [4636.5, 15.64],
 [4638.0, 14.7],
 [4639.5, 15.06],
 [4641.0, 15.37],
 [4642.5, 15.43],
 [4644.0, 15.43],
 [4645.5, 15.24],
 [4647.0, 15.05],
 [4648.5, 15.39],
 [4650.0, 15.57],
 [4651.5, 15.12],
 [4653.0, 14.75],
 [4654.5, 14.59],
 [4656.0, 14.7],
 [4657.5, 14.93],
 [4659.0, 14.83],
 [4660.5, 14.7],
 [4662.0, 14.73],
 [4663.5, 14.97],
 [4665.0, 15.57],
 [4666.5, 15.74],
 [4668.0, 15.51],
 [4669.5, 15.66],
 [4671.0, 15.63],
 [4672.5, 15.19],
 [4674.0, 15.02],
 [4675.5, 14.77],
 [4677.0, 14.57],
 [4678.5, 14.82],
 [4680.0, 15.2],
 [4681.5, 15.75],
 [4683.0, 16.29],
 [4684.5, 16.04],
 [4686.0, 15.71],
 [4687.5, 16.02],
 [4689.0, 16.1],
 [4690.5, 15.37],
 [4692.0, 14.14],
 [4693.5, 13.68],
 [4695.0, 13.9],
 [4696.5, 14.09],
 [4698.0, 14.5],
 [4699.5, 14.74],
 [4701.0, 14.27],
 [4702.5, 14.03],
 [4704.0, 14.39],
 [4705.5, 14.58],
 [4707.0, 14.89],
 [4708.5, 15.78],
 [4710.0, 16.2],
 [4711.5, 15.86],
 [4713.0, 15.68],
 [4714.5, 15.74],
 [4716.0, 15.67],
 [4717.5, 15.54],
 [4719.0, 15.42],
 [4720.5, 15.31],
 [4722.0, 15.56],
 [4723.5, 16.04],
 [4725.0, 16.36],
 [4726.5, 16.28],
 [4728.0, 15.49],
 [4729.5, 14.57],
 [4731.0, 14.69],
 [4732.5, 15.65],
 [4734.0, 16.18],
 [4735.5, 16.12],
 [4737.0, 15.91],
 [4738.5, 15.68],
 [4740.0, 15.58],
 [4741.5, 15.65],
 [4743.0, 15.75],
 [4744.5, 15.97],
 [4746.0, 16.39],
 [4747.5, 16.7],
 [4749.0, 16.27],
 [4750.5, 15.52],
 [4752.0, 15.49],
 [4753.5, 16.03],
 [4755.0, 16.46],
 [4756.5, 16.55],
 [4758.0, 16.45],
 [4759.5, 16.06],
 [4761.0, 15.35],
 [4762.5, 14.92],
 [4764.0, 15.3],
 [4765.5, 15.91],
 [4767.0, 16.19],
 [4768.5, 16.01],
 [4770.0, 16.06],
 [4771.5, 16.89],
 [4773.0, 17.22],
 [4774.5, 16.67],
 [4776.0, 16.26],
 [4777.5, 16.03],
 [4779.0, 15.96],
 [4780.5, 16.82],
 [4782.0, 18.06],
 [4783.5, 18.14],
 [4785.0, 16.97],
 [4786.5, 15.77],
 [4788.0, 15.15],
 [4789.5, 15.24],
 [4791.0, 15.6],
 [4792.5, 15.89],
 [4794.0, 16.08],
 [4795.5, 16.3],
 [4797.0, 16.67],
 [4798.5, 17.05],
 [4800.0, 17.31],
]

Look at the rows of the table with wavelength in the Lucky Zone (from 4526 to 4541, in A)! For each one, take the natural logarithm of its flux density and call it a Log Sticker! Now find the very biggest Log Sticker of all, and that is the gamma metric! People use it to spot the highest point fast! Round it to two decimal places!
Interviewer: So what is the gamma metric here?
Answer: 2.66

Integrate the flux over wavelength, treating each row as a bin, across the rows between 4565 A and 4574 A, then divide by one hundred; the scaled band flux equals 1.38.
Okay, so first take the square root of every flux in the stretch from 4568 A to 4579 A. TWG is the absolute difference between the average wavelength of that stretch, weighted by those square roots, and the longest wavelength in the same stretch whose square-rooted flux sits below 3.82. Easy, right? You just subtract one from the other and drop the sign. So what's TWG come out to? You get 3.0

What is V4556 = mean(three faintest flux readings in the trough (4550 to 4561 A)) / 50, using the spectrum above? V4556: 0.288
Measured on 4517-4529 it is 0.267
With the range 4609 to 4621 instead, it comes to 0.311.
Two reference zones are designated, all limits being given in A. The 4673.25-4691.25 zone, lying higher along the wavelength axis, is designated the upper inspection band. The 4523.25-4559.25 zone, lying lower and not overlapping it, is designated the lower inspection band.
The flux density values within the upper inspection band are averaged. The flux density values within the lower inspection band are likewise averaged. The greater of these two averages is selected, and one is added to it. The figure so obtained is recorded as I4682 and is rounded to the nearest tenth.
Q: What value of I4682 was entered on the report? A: 16.5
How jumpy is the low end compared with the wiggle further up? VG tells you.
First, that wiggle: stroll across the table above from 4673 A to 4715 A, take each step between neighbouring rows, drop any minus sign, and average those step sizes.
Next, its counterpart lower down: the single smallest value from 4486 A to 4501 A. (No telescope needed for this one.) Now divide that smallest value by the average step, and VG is 35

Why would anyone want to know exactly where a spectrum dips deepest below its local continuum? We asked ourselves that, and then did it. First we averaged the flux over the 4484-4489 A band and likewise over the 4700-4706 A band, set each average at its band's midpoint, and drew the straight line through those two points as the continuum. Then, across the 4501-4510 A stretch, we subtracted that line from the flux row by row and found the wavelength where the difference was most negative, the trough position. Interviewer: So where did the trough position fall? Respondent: 4501.5 A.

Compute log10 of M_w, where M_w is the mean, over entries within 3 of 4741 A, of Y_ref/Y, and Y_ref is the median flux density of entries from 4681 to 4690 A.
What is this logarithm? 0.010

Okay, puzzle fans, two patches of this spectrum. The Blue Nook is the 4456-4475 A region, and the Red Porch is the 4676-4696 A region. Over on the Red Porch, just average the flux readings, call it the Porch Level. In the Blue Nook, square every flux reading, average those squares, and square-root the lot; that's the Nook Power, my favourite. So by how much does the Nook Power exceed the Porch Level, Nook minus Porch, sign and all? -1.0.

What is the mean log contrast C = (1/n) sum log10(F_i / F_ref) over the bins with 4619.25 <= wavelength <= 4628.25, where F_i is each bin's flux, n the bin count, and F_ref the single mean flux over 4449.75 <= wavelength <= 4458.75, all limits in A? 0.034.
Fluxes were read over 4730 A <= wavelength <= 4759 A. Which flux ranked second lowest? 15.49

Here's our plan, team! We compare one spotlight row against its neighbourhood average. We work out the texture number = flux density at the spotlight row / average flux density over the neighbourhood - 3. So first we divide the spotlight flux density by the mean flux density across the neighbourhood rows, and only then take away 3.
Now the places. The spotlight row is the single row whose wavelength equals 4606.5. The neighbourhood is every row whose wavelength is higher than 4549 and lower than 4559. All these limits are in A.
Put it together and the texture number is -1.94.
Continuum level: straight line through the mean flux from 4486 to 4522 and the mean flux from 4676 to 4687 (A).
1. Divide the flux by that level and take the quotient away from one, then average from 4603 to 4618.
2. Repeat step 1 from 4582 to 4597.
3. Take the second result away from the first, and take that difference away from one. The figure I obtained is 1.04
